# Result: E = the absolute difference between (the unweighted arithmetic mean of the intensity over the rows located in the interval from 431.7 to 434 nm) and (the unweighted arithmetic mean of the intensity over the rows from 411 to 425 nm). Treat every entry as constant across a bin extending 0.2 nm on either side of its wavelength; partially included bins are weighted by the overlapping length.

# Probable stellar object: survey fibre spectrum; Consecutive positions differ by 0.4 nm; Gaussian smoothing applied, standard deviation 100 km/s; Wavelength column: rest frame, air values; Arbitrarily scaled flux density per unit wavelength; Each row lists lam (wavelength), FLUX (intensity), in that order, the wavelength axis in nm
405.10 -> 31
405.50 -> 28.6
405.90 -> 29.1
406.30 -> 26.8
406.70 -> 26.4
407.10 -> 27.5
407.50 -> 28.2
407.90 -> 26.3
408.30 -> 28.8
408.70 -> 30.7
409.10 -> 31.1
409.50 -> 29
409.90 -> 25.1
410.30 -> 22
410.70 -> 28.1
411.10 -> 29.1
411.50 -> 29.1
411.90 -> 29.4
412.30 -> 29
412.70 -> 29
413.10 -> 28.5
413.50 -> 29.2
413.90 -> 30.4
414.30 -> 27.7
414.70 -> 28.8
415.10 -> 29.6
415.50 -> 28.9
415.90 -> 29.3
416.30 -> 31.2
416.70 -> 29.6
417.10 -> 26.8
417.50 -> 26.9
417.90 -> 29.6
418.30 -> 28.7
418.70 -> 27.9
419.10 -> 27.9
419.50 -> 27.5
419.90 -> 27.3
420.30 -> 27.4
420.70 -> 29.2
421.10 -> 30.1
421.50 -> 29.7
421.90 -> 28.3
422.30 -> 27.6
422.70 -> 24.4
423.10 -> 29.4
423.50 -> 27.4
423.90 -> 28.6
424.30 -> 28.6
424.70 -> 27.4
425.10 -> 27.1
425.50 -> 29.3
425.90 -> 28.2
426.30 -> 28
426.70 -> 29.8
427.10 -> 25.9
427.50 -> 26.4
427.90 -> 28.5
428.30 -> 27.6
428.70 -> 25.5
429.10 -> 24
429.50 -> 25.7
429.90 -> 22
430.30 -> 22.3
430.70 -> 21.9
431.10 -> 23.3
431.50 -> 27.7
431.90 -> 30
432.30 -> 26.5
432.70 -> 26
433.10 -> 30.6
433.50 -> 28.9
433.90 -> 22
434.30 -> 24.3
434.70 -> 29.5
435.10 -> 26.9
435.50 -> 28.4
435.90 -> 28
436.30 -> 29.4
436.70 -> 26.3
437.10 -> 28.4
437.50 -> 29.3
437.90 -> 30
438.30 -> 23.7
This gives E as 1.2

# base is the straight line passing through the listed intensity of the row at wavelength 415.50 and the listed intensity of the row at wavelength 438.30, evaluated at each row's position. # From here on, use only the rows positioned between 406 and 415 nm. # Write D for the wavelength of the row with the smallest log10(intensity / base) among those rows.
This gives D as 410.30 nm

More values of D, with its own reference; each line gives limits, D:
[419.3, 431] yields 429.90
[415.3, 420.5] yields 417.10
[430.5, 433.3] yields 430.70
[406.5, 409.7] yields 406.70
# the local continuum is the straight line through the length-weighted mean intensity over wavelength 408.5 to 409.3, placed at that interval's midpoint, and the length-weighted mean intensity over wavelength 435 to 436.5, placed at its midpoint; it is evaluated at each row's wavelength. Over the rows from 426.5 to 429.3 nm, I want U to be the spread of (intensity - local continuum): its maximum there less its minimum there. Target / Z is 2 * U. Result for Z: 11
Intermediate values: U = 6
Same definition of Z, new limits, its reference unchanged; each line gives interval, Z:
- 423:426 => 4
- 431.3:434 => 17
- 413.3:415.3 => 5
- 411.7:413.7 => 2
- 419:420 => 1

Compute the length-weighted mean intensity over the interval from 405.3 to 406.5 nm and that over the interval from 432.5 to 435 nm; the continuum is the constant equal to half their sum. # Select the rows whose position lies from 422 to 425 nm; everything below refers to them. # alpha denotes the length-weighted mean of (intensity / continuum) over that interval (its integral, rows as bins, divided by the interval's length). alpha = 1.00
